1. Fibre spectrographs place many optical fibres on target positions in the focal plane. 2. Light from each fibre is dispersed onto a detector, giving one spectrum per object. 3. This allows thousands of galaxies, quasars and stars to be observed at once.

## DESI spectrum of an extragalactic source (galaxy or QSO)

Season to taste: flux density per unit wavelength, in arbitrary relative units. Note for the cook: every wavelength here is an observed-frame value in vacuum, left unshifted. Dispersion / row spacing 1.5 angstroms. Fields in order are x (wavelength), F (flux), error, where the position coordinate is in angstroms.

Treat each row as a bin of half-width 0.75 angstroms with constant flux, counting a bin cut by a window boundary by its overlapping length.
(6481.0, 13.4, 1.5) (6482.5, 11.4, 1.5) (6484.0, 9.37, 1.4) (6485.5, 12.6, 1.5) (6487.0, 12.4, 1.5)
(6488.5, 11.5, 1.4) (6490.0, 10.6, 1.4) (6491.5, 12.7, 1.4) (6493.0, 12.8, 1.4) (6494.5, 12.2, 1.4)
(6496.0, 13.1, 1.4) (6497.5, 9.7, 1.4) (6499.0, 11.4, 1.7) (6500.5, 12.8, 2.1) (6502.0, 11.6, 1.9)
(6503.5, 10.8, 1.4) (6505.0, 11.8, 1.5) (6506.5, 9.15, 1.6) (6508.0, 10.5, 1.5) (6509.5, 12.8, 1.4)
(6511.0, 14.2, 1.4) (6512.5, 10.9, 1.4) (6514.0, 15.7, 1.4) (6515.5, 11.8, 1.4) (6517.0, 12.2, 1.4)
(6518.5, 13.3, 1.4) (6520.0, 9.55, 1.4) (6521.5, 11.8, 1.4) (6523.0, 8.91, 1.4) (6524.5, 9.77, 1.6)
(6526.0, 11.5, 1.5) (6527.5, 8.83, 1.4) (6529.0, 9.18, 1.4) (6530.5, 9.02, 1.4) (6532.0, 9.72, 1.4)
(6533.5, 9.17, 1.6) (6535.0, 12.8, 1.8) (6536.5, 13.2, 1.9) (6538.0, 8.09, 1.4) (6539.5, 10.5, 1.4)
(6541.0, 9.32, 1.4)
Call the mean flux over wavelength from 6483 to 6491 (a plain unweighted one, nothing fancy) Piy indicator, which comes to 11.3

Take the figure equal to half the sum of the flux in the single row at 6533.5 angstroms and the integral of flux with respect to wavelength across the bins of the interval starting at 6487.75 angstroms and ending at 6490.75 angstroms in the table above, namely 21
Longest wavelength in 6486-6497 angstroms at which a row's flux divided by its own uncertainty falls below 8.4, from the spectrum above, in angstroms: 6490.0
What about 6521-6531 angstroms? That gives 6530.5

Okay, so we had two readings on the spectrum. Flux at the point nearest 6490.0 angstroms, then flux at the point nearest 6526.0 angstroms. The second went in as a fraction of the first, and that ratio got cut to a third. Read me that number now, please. 0.362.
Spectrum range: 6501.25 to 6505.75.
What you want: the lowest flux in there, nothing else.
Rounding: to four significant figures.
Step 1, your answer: 10.80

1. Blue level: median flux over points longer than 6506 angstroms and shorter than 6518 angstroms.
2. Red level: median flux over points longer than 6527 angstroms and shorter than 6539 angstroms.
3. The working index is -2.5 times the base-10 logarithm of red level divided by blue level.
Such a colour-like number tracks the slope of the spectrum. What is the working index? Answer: 0.29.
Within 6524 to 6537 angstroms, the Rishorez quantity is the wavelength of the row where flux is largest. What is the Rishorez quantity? 6536.5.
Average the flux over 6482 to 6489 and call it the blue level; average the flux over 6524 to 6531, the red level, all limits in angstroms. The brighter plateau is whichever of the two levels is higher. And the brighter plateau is 11.5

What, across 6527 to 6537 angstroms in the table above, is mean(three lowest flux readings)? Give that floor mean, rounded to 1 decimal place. 9.0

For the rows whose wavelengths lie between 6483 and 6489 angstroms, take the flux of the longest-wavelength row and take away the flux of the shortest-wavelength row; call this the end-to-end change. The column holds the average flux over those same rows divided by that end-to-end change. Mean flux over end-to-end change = 5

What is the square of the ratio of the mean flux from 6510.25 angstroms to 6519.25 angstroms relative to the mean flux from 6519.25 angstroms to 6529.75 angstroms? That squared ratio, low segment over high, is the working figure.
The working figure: 1.7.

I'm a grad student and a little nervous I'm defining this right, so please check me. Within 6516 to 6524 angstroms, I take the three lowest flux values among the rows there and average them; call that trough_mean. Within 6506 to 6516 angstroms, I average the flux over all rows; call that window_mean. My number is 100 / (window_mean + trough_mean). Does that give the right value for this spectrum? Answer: 4.5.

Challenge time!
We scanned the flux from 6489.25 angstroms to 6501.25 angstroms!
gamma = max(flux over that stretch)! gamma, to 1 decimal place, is 13.1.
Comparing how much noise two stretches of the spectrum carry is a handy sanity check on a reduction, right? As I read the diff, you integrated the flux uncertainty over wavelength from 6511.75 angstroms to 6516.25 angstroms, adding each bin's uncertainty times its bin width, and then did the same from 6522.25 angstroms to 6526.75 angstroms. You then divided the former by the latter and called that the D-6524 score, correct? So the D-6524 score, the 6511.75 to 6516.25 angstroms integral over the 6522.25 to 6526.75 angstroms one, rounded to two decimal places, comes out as 0.93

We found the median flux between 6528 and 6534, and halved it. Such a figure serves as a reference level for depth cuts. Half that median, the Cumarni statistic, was 4.6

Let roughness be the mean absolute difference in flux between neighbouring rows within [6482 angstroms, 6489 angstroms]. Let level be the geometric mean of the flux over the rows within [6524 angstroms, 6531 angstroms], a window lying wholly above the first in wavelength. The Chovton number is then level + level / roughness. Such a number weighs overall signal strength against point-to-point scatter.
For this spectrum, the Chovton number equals 16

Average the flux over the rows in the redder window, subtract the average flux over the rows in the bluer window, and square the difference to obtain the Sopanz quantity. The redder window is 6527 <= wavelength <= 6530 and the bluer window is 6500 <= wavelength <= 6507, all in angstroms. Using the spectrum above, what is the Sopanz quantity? 5.0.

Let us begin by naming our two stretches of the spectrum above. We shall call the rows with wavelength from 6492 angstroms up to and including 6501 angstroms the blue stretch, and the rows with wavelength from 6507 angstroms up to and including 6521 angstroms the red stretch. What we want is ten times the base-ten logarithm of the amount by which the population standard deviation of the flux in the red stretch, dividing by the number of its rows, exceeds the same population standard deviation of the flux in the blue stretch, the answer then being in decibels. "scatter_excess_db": -1.9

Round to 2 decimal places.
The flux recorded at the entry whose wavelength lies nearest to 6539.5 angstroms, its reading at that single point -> 10.50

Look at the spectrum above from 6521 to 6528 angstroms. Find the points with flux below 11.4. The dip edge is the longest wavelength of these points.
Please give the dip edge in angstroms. 6527.5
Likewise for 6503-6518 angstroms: 6512.5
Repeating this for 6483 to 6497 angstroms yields 6490.0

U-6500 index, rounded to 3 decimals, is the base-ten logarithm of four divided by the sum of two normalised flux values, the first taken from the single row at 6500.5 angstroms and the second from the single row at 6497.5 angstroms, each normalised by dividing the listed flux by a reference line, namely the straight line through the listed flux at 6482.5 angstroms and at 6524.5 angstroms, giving 0.281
